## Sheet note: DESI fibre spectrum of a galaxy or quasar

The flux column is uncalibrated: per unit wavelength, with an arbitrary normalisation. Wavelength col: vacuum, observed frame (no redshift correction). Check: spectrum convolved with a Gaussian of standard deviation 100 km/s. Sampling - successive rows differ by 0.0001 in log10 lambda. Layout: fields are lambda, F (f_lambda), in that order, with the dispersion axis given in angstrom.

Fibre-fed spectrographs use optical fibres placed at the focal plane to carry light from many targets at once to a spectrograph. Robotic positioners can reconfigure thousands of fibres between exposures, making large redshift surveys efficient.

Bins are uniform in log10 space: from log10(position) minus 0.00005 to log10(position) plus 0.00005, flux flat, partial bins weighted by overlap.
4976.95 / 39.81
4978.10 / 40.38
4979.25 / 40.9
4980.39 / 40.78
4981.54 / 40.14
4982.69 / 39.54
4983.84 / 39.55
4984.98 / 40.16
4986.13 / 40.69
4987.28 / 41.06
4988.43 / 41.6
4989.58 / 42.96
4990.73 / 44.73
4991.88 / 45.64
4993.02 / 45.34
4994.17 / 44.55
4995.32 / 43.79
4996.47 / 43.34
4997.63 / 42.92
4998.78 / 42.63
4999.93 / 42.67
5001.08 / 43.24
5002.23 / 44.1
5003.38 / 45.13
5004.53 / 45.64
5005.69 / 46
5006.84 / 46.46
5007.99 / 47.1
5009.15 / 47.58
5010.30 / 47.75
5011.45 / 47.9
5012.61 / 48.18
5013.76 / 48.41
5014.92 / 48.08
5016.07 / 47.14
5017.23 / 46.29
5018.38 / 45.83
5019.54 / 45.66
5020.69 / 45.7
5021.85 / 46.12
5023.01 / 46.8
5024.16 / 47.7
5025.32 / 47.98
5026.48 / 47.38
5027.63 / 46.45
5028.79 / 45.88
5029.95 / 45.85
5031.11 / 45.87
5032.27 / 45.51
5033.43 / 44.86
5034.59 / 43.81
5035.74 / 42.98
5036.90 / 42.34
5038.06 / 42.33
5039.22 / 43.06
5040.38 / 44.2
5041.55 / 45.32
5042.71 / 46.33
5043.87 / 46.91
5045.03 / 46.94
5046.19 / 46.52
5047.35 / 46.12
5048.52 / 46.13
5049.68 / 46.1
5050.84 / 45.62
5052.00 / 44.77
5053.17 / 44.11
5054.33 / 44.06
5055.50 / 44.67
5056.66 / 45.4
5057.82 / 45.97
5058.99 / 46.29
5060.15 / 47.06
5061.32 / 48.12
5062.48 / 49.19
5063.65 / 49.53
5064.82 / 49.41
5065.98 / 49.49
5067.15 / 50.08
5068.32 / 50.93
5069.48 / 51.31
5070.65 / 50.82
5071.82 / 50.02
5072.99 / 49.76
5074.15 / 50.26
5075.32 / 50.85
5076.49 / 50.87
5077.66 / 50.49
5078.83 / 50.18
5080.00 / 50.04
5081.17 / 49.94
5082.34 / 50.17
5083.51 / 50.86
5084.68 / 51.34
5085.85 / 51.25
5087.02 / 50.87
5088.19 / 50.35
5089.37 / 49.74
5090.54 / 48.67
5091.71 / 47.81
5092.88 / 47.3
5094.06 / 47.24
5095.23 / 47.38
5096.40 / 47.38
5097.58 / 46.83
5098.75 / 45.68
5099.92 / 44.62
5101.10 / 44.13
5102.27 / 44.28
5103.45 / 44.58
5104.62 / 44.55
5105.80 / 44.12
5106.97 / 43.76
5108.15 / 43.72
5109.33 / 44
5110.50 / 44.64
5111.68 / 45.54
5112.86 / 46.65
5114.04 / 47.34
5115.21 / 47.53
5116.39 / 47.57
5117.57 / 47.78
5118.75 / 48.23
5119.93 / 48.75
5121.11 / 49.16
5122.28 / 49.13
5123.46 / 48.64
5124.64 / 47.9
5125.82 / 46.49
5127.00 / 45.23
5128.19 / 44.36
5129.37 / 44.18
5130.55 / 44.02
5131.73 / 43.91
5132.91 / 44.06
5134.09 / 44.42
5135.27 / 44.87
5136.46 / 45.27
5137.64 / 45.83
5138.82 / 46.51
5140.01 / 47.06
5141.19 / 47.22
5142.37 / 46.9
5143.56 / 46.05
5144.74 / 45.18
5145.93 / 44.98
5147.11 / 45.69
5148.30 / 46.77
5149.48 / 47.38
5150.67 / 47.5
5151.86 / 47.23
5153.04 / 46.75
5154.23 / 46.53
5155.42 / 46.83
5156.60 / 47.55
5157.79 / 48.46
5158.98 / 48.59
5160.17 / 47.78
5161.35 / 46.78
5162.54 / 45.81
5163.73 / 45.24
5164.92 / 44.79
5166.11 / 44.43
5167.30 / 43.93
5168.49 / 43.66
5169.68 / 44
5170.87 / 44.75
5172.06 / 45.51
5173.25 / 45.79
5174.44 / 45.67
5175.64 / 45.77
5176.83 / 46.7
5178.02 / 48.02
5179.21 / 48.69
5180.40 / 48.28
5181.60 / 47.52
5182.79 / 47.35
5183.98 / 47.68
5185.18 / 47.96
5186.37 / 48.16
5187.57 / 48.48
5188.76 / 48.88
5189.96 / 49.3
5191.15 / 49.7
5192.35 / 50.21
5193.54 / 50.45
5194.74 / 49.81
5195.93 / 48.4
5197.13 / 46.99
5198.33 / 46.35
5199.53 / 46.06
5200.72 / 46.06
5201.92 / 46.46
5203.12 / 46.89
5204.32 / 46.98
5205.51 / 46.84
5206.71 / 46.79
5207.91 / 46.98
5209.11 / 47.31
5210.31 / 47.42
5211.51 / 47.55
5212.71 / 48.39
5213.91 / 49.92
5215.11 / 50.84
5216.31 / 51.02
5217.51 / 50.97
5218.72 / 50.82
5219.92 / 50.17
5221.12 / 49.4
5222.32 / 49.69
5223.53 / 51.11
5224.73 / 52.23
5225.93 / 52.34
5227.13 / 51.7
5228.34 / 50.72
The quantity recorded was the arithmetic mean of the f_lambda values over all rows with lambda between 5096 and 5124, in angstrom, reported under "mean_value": 46.2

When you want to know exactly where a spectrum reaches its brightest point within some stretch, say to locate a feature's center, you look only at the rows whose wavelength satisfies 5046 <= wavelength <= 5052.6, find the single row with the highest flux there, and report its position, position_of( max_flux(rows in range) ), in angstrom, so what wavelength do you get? 5046.19 angstrom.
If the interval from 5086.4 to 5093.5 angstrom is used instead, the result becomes 5087.02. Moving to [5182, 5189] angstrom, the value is 5188.76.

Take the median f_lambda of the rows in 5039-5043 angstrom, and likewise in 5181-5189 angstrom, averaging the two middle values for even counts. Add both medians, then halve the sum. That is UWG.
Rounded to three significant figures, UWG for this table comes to 46.4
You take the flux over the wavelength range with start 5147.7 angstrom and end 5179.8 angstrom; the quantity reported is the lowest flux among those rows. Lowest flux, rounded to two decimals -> 43.66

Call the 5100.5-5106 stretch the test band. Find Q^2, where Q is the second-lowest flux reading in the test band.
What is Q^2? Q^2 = 1947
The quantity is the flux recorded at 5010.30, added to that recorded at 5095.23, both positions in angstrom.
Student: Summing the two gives 95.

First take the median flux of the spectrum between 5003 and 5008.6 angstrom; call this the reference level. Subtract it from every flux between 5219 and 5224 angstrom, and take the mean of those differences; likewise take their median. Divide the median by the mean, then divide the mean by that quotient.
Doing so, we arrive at 4.3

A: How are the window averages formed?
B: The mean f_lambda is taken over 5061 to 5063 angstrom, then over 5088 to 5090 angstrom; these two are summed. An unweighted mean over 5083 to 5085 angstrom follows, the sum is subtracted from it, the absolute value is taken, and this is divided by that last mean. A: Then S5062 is 0.93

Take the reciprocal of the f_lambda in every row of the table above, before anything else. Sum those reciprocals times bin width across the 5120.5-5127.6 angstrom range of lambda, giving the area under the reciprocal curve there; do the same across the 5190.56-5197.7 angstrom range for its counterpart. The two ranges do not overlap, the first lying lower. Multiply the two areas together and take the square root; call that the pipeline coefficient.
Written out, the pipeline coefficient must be 0.147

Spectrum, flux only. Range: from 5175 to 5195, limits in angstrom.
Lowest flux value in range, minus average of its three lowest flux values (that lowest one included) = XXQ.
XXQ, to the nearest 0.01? -0.84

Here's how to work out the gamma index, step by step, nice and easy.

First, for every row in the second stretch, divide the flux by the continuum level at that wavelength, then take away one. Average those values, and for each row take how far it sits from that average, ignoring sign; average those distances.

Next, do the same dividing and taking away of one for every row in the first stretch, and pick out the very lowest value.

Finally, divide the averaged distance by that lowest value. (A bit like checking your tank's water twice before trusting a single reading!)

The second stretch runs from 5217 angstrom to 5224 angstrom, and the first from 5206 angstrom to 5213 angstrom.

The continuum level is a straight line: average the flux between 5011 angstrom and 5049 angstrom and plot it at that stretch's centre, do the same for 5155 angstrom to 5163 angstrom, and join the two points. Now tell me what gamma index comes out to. -0.5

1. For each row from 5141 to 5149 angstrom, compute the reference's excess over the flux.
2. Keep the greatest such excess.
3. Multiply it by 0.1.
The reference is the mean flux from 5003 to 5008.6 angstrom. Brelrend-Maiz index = 0.11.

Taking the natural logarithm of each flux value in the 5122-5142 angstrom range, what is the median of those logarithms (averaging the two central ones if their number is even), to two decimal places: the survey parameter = 3.81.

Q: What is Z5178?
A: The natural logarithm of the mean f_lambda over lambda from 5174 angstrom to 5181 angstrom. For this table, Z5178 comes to 3.85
